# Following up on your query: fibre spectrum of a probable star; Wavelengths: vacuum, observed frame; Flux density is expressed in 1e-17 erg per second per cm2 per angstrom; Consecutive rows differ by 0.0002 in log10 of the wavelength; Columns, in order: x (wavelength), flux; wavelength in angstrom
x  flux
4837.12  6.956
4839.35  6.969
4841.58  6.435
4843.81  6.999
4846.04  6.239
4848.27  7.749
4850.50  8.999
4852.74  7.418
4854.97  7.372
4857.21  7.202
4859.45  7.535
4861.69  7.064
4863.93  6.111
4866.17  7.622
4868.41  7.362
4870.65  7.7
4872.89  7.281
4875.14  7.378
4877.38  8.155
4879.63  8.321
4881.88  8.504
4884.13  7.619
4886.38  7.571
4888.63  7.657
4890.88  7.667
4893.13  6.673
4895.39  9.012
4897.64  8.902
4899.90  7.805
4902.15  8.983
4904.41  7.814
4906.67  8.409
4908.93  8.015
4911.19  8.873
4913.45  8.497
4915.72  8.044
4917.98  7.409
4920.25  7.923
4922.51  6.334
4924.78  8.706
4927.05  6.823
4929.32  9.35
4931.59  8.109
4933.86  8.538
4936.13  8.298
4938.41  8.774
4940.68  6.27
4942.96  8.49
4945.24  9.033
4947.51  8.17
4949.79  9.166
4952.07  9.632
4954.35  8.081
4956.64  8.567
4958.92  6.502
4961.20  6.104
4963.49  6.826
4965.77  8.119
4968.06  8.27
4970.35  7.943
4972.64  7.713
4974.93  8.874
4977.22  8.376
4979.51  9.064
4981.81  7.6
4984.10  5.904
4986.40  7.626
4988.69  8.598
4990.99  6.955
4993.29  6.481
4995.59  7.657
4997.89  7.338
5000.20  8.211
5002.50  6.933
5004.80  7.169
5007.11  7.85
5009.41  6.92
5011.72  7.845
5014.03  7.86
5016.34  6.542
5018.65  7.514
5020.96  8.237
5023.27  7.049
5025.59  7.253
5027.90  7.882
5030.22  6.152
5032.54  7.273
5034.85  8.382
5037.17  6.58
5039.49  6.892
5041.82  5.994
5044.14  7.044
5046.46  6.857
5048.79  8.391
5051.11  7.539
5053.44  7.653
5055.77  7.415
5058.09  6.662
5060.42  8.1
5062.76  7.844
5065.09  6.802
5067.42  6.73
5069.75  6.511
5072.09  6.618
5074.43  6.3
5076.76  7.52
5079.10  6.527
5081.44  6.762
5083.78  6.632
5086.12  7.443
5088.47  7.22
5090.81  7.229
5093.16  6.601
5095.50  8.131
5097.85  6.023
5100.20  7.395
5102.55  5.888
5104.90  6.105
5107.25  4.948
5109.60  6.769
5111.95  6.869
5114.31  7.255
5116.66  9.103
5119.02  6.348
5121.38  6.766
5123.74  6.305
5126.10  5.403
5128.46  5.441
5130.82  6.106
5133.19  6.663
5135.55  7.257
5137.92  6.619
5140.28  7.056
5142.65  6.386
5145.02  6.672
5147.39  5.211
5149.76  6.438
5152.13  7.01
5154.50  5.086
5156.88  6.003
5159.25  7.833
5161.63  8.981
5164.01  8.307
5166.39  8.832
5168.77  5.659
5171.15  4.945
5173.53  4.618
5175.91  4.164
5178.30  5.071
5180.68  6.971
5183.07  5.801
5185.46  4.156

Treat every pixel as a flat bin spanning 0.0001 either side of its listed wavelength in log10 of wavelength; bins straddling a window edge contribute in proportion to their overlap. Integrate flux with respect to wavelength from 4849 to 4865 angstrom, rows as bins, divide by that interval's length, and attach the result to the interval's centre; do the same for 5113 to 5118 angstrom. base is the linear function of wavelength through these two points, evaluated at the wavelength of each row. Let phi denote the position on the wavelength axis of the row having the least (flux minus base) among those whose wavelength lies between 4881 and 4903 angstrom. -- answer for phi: 4893.13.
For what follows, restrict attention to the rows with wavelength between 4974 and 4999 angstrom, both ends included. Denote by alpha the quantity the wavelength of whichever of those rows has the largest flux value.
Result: 4979.51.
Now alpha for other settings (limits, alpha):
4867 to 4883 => 4881.88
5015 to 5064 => 5048.79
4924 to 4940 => 4929.32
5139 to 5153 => 5140.28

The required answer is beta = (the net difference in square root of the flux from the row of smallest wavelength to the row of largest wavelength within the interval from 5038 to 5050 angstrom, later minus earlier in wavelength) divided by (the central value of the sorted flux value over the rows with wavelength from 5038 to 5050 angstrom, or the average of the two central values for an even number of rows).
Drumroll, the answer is 0.039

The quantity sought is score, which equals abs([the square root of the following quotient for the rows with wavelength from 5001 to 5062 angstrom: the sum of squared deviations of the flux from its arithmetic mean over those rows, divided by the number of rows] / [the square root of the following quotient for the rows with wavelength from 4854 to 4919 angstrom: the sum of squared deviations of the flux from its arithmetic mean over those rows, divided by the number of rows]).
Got 0.95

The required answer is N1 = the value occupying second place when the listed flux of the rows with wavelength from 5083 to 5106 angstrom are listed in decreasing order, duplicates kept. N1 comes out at 7.443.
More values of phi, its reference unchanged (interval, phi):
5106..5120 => 5107.25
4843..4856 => 4846.04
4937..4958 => 4940.68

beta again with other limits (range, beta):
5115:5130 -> -0.108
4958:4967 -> 0.045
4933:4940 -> 0.005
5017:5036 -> 0.021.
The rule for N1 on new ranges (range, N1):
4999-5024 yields 8.211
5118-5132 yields 6.348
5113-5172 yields 8.981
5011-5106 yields 8.382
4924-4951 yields 9.166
